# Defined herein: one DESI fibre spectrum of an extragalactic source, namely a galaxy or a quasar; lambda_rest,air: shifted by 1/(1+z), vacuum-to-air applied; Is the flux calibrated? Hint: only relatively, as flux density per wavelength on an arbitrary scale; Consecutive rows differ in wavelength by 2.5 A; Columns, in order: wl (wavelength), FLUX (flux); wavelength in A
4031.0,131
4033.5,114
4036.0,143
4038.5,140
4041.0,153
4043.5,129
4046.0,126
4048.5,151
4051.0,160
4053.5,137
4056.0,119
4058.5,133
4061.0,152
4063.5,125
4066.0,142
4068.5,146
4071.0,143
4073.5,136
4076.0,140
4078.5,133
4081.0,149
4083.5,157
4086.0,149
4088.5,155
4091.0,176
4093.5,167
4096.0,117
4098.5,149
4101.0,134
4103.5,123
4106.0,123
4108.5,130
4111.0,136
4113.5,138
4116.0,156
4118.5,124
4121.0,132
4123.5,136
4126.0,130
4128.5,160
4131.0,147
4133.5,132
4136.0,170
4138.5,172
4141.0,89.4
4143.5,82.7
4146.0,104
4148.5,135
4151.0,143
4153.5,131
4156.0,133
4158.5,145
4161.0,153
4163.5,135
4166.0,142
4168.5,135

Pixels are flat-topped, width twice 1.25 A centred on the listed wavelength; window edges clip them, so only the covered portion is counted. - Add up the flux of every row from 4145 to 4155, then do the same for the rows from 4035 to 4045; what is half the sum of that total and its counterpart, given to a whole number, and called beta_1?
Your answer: 539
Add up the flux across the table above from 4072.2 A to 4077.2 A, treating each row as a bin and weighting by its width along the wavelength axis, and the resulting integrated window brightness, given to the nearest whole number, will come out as 690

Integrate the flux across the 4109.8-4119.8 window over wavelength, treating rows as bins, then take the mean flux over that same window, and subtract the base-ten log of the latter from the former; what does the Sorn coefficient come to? 1383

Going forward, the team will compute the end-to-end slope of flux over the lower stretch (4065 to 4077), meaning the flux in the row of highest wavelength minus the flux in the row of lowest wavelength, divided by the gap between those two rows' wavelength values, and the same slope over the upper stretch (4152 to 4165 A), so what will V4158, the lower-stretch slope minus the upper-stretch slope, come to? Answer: -1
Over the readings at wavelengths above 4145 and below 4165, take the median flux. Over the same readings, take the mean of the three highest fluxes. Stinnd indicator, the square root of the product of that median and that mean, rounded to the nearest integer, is 141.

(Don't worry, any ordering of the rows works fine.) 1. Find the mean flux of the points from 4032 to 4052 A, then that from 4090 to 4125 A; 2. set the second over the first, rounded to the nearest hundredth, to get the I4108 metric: 0.99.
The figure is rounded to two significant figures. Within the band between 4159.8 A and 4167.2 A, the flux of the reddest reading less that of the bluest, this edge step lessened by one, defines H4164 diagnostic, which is -12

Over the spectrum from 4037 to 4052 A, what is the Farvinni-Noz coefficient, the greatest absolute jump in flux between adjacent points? 25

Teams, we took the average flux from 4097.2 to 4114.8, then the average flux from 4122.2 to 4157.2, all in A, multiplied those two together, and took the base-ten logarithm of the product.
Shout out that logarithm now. 4.25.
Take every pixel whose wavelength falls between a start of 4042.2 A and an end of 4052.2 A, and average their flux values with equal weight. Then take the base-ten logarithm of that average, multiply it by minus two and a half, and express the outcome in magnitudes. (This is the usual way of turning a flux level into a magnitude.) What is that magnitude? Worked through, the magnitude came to -5.38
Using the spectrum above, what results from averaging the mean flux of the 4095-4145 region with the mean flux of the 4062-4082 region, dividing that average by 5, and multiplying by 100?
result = 2733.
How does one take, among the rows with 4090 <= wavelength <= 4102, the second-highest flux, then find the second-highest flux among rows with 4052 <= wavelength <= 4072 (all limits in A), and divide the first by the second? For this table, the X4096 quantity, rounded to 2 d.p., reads 1.14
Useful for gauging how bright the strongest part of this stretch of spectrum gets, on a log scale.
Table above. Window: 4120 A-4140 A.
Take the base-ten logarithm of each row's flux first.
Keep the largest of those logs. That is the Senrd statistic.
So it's 2.24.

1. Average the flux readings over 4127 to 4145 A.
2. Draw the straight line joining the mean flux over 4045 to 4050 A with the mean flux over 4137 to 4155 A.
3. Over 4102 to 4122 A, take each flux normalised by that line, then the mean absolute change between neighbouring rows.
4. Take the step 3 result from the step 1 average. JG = 136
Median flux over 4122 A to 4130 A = 136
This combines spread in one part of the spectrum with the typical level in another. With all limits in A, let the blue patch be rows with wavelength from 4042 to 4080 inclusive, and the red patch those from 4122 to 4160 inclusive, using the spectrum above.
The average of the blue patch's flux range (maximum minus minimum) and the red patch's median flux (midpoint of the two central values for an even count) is 88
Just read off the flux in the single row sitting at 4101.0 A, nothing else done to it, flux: 134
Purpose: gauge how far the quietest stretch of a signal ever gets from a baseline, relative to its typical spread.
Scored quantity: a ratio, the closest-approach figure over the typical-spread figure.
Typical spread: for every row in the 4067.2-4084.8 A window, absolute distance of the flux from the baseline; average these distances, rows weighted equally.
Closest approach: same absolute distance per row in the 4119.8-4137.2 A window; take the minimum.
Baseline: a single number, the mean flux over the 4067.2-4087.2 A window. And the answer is 0.46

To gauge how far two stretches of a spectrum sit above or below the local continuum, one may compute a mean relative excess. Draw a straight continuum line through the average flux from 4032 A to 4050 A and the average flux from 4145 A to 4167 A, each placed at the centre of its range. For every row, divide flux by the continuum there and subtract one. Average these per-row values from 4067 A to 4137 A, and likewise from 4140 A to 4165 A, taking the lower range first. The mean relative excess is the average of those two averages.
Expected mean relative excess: -0.016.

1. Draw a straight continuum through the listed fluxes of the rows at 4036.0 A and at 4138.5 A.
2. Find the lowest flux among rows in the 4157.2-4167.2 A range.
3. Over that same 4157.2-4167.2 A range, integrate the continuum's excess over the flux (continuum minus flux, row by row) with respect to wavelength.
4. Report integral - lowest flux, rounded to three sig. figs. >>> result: 215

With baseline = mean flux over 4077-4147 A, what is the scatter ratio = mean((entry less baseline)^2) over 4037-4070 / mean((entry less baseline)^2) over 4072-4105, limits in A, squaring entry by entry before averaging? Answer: 0.49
